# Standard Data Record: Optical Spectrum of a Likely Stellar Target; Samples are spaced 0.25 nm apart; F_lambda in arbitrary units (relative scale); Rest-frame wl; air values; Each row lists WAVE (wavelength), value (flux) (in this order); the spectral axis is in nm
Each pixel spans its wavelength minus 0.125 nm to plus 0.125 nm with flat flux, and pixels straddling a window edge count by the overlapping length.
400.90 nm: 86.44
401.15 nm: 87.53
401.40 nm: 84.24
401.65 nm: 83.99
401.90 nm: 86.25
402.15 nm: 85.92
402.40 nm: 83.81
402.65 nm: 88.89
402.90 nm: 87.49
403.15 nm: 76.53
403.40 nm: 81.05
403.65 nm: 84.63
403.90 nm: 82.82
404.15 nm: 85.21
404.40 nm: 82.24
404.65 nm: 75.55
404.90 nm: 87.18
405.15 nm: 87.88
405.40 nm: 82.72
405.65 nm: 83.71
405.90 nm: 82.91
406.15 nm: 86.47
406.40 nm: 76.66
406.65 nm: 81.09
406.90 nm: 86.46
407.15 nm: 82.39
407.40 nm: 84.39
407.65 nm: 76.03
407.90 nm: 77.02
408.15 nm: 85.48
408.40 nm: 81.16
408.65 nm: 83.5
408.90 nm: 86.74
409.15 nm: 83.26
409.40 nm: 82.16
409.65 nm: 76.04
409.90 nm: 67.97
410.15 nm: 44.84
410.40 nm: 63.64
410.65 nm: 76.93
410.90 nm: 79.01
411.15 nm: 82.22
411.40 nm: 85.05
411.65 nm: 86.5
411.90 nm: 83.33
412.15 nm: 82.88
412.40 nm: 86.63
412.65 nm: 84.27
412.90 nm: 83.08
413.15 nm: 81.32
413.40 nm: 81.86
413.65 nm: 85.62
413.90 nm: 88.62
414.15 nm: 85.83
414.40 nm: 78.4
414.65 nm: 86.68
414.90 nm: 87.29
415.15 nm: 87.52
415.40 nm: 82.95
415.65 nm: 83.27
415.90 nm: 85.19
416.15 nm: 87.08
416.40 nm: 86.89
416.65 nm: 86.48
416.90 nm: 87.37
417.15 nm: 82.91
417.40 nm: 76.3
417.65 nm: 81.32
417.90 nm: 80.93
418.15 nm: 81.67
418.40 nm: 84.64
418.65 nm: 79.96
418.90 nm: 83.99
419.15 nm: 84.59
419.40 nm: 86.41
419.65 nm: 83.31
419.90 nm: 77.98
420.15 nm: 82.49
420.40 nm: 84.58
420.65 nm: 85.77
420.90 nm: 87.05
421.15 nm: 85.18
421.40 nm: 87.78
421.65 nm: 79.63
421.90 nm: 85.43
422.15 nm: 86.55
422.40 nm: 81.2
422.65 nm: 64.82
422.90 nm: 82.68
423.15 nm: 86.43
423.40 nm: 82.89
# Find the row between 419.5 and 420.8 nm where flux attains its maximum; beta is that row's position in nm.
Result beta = 420.65 nm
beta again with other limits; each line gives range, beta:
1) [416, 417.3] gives 416.90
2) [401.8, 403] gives 402.65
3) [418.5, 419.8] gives 419.40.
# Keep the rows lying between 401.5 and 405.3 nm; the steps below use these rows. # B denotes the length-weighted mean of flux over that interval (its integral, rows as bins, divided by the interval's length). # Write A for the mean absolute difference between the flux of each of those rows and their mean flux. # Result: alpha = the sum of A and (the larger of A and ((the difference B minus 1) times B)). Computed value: 6968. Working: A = 2.9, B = 84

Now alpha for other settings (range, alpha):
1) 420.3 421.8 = 7144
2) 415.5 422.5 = 6939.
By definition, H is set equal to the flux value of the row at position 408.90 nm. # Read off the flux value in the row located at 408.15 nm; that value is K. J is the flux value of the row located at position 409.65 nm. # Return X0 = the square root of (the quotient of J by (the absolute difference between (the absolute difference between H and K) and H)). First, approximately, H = 86.74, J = 76.04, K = 85.48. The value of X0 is 0.94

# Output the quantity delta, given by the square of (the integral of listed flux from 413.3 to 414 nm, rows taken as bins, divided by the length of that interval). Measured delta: 7289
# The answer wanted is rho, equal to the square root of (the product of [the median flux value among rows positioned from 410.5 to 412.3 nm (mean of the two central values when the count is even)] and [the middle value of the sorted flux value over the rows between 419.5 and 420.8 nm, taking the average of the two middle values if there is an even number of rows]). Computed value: 83.1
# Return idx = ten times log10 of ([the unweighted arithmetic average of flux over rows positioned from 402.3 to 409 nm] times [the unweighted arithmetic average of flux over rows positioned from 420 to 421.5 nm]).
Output 38.5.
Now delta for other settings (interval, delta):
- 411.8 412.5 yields 7095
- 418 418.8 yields 6743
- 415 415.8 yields 7171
